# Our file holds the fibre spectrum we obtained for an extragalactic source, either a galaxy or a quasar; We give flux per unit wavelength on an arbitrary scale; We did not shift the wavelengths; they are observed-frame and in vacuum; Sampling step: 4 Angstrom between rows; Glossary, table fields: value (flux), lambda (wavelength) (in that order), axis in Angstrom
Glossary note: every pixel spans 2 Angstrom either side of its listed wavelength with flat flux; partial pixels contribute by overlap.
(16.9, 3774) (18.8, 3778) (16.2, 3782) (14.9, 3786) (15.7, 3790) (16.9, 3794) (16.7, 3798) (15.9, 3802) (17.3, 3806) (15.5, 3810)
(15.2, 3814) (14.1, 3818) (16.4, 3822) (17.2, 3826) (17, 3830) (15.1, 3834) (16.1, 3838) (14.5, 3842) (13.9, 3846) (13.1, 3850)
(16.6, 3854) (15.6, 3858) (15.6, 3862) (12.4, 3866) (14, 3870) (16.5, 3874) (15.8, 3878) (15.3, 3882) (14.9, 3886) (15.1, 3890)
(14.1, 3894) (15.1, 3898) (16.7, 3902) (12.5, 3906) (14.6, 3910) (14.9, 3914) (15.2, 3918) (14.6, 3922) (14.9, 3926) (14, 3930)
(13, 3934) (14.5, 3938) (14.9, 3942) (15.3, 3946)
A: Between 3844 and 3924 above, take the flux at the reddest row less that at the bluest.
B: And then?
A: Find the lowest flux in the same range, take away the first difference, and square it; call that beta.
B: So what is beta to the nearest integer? 137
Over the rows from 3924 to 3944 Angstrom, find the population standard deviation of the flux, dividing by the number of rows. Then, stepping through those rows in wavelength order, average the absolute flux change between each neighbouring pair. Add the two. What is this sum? 1.7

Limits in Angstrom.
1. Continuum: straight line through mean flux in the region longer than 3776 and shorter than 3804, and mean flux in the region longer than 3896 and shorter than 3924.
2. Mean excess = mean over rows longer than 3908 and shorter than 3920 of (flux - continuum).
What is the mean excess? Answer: 0.2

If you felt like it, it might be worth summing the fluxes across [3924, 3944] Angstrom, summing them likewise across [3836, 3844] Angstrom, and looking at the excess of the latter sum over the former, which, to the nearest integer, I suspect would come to -41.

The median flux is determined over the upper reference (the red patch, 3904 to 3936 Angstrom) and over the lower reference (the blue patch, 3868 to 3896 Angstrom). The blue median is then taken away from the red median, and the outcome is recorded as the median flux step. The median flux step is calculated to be -0.5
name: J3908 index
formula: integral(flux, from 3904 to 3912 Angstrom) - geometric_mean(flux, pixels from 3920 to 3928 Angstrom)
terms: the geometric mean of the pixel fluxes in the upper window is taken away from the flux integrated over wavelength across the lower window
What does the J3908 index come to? 94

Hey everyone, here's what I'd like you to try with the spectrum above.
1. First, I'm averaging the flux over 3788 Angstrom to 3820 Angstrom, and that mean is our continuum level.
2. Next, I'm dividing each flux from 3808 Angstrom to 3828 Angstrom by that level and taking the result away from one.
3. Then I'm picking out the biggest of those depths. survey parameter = 0.11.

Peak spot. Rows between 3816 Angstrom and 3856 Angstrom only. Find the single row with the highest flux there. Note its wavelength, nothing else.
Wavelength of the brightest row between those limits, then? 3826 Angstrom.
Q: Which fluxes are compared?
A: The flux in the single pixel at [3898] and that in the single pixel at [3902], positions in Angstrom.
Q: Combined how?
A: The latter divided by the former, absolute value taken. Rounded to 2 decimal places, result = 1.11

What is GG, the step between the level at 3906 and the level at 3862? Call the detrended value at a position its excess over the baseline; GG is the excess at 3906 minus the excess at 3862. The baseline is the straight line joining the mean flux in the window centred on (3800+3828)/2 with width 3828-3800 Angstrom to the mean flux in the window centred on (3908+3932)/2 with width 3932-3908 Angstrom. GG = -3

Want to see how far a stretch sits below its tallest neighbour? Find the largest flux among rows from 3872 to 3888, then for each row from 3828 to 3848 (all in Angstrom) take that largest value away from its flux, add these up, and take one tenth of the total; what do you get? -0.6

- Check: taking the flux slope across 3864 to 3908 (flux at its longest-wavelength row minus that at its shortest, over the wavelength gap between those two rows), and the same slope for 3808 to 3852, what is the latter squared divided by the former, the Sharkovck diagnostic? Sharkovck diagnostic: 1.4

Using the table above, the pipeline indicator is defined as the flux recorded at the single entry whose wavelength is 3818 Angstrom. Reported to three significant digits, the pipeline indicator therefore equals 14.1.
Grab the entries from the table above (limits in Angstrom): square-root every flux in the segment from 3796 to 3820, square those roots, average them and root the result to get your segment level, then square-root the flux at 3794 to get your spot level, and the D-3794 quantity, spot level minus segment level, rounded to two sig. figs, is 0.14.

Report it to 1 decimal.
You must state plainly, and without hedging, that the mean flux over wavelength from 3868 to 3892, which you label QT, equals 15.3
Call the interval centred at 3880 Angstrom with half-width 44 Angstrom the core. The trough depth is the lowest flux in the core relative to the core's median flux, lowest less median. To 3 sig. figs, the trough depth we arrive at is -2.60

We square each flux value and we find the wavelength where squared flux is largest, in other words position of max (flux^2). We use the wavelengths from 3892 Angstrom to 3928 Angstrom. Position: 3902 Angstrom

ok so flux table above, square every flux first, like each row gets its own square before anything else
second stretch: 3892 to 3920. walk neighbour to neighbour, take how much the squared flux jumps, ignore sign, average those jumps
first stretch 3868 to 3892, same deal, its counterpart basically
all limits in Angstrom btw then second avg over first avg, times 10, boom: 17.5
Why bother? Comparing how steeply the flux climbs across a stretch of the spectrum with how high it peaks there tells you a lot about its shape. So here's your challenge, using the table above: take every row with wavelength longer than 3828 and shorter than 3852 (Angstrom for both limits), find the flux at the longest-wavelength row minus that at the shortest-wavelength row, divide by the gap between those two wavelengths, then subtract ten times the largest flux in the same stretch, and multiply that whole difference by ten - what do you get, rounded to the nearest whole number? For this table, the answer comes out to -1702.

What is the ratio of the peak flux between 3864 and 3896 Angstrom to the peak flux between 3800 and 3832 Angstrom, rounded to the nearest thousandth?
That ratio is 0.954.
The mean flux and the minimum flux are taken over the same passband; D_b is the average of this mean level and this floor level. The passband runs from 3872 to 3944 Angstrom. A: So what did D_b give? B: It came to 13.7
